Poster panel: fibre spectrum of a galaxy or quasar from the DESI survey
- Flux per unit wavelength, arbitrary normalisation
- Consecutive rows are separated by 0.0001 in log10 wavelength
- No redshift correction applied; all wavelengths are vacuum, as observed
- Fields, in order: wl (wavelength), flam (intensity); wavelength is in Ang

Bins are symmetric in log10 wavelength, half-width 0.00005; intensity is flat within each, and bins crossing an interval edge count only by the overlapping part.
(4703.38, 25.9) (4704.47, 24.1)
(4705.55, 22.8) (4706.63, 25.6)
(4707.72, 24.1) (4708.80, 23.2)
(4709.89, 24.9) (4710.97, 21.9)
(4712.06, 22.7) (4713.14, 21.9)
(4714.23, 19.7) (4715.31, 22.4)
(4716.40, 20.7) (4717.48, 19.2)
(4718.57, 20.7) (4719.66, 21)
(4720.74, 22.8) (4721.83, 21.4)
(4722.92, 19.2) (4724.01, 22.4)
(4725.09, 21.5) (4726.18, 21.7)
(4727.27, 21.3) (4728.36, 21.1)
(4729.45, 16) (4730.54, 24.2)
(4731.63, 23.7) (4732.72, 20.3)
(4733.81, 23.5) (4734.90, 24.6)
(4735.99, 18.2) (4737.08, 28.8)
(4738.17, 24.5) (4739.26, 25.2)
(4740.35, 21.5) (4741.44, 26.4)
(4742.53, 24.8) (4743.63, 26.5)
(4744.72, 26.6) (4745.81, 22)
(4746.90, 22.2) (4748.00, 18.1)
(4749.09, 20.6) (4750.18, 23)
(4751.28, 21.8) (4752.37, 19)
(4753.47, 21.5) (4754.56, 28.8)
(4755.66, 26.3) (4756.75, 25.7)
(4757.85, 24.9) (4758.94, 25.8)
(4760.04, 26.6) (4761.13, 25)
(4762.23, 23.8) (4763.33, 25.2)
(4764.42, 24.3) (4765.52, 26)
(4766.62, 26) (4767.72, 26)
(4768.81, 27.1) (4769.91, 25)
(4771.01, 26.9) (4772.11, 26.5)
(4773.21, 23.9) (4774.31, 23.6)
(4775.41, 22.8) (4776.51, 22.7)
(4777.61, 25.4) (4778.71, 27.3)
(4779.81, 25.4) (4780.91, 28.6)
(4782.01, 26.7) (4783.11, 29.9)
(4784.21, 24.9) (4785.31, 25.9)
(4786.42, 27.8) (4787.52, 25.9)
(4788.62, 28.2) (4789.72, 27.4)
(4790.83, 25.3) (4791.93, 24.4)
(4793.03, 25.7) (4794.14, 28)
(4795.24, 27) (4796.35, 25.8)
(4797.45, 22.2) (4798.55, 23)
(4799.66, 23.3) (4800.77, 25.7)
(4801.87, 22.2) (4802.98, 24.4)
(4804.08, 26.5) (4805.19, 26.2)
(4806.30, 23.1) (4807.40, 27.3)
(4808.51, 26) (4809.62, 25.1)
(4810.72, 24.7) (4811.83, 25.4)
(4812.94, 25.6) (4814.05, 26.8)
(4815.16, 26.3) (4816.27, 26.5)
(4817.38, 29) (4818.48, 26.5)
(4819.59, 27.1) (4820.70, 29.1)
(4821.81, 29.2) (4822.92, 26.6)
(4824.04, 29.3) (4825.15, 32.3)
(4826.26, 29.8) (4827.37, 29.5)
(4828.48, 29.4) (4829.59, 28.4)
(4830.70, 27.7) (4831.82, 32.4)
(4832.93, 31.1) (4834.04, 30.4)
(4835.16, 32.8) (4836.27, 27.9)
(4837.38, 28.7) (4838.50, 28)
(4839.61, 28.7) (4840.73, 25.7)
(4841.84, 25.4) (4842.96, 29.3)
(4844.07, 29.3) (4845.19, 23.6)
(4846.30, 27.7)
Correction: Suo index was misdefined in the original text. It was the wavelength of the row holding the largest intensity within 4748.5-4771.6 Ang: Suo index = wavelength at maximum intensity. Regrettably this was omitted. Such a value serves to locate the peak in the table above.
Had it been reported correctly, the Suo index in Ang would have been 4754.56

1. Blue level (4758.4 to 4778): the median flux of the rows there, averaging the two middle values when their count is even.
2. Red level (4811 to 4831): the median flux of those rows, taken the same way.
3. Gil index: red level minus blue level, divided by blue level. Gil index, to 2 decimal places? 0.11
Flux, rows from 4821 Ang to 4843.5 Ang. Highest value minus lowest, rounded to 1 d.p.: 7.4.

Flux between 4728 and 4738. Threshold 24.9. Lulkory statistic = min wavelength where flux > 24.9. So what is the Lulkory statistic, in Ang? 4737.08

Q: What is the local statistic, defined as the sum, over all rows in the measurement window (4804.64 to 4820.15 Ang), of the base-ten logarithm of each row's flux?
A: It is 19.8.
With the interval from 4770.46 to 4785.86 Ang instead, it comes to 19.7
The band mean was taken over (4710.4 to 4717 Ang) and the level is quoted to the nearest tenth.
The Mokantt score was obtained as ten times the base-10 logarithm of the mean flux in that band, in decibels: 13.3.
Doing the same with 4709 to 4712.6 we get 13.6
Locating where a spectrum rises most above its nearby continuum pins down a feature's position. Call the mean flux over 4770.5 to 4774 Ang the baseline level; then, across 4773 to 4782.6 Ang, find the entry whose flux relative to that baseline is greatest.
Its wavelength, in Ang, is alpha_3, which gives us 4780.91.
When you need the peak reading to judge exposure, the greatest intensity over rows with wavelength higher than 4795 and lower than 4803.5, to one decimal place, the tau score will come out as 27.0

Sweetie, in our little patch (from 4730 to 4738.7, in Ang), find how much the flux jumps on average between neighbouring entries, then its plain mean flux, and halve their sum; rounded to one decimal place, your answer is 13.8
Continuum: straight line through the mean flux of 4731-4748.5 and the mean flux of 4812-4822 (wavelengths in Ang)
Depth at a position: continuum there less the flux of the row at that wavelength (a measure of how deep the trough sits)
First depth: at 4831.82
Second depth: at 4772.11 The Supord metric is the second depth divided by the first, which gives 0.31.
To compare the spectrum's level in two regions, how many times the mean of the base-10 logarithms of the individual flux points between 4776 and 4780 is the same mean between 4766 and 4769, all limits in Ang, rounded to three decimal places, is 0.986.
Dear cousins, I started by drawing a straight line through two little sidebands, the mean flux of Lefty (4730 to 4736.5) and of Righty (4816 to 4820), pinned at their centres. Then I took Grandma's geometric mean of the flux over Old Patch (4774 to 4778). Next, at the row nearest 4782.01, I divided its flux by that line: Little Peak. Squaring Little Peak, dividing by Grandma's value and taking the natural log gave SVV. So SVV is -3.05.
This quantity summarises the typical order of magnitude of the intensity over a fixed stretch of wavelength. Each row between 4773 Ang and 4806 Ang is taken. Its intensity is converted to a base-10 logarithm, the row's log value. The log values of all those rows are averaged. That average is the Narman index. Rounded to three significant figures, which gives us 1.41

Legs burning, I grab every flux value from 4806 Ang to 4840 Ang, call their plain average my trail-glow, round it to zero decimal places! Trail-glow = 28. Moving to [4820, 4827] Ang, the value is 29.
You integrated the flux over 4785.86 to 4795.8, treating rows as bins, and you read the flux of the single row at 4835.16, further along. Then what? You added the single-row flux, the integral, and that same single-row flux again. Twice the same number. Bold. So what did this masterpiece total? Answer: 330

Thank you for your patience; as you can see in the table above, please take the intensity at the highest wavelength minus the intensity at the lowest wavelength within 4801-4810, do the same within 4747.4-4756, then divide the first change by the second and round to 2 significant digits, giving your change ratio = 0.35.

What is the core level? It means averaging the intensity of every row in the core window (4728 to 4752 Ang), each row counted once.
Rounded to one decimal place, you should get 22.9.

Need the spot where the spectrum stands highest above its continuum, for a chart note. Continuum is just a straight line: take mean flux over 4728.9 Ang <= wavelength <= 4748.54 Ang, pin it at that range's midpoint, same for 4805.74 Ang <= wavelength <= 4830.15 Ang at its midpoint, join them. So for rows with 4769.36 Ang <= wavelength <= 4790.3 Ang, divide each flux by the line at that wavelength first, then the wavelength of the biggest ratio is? 4783.11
